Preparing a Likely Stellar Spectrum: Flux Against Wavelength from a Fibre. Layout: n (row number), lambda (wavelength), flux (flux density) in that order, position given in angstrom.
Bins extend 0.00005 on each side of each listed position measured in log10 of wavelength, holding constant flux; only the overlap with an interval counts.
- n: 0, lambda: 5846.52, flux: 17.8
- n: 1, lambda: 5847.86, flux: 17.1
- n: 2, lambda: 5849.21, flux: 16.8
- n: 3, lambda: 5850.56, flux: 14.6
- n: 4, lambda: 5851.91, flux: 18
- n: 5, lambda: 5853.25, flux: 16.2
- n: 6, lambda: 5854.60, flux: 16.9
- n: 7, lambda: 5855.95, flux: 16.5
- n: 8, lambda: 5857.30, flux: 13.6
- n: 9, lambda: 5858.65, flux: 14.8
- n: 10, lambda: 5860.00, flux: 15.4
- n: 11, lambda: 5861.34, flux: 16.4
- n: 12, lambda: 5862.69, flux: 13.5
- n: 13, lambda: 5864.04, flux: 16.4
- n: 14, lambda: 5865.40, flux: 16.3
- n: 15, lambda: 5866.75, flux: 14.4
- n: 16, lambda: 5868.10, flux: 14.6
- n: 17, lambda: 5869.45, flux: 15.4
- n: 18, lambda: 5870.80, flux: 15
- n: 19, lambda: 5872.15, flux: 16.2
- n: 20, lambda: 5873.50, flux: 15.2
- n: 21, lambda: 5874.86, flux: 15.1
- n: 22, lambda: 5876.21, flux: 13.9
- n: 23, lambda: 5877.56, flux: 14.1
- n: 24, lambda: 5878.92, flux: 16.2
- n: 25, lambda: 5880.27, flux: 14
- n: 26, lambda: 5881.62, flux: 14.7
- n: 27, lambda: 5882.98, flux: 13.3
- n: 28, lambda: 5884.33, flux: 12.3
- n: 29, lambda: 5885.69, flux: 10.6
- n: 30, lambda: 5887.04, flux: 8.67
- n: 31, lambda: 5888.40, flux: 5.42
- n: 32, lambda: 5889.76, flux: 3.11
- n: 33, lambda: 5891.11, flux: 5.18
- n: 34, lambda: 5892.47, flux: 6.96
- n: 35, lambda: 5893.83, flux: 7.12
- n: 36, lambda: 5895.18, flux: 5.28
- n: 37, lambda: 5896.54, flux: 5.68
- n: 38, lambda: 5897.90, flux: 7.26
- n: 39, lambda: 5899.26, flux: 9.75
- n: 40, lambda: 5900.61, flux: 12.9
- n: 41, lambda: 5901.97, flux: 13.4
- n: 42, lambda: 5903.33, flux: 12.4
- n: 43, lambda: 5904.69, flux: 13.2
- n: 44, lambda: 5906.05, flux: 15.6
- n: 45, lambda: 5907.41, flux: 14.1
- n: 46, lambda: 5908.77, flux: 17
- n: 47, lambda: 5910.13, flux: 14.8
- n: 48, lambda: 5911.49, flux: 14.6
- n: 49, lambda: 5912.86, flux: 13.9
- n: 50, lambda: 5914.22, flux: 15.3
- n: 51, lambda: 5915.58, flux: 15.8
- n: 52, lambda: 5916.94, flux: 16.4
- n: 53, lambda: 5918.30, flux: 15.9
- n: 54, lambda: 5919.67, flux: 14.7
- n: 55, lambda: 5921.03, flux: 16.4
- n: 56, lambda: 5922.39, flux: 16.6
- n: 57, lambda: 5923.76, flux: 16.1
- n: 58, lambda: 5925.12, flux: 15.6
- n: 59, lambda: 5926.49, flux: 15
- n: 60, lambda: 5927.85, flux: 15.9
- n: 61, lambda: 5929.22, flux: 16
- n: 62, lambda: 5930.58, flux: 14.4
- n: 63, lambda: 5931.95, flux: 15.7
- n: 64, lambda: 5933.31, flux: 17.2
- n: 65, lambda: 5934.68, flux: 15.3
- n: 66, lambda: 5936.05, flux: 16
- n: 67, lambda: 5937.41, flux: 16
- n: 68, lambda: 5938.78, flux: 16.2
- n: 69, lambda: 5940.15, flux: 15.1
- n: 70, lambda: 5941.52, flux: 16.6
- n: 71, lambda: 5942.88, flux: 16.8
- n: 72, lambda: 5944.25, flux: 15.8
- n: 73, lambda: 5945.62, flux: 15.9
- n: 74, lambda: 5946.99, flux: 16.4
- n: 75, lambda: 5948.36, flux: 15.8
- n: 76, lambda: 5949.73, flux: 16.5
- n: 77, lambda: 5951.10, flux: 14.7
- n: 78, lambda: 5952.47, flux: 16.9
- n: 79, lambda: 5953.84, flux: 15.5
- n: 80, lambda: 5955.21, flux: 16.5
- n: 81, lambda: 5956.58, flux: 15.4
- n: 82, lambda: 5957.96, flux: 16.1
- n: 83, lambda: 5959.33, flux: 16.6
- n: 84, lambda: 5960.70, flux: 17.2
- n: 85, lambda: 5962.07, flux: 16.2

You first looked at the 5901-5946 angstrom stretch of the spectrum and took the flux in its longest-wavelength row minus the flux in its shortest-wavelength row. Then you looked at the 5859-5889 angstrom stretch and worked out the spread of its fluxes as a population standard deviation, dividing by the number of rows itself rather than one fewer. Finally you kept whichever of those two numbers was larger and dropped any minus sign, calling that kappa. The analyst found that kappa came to 2.6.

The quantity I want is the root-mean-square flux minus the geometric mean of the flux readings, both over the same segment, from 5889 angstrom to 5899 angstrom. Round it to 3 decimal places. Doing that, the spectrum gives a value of 0.353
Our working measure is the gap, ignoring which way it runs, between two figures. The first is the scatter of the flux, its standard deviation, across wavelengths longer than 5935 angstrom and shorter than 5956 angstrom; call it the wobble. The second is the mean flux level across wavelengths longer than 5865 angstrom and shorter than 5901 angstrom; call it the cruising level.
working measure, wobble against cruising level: 10.8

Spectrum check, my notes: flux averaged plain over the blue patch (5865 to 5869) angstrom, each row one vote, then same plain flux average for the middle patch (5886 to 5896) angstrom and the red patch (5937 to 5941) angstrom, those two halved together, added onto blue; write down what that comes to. 26.0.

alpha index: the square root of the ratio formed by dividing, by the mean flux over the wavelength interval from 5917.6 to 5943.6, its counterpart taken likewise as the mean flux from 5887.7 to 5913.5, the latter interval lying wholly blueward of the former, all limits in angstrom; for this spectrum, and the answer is 0.81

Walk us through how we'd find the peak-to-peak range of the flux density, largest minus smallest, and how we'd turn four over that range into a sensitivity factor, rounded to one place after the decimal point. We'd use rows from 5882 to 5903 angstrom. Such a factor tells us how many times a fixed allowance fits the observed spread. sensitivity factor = 0.4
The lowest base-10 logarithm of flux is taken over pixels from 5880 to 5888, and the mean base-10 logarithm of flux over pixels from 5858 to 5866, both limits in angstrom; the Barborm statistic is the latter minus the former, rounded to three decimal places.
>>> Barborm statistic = 0.250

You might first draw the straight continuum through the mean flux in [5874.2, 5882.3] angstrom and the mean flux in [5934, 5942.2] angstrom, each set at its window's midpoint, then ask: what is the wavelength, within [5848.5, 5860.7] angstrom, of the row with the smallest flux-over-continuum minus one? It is 5857.30 angstrom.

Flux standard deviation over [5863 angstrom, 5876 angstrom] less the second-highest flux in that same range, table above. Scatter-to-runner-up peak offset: -15.6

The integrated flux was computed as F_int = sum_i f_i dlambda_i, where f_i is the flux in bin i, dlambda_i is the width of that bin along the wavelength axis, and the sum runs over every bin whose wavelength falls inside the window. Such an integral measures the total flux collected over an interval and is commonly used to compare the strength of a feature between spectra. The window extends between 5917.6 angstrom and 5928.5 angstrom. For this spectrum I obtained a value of 172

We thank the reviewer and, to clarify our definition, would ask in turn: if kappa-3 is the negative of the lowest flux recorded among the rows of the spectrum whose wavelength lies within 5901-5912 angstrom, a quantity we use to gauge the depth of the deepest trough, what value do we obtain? -12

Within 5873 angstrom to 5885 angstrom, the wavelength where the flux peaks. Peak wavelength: 5878.92 angstrom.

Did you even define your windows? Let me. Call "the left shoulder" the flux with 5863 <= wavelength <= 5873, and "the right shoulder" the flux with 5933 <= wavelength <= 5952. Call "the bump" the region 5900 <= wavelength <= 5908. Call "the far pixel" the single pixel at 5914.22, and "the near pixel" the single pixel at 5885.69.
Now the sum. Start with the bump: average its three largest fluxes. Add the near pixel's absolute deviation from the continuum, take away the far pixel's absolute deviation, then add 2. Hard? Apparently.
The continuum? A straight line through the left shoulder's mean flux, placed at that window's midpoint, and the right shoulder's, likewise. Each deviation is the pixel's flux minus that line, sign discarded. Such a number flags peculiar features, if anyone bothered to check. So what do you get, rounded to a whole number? 21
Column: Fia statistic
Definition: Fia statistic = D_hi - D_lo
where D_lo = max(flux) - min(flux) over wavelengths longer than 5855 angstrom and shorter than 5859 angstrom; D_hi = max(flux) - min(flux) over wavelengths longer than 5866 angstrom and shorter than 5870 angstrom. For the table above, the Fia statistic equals -1.9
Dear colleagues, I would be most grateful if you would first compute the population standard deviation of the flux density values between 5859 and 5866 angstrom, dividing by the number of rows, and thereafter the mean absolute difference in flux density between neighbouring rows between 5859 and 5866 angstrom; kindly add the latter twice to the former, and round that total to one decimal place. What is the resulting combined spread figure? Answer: 4.6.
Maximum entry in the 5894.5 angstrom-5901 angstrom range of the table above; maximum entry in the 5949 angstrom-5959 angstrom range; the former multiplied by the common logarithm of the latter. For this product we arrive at 15.8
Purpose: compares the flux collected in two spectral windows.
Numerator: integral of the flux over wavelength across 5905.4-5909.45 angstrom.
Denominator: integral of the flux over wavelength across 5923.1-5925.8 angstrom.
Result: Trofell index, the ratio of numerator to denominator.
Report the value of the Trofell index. 1.5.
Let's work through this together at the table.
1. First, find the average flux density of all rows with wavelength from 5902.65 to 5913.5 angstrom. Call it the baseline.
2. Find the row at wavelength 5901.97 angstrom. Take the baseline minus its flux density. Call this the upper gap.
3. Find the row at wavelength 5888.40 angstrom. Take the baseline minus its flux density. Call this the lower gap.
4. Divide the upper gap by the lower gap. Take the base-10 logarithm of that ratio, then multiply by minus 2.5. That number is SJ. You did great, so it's 2.3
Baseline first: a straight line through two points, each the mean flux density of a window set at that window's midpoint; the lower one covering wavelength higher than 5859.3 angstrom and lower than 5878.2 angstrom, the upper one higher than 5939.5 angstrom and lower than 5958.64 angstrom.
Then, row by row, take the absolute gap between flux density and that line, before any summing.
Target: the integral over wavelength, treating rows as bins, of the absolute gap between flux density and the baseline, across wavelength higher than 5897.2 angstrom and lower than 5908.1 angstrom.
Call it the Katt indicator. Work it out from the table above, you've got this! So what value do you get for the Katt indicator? 35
